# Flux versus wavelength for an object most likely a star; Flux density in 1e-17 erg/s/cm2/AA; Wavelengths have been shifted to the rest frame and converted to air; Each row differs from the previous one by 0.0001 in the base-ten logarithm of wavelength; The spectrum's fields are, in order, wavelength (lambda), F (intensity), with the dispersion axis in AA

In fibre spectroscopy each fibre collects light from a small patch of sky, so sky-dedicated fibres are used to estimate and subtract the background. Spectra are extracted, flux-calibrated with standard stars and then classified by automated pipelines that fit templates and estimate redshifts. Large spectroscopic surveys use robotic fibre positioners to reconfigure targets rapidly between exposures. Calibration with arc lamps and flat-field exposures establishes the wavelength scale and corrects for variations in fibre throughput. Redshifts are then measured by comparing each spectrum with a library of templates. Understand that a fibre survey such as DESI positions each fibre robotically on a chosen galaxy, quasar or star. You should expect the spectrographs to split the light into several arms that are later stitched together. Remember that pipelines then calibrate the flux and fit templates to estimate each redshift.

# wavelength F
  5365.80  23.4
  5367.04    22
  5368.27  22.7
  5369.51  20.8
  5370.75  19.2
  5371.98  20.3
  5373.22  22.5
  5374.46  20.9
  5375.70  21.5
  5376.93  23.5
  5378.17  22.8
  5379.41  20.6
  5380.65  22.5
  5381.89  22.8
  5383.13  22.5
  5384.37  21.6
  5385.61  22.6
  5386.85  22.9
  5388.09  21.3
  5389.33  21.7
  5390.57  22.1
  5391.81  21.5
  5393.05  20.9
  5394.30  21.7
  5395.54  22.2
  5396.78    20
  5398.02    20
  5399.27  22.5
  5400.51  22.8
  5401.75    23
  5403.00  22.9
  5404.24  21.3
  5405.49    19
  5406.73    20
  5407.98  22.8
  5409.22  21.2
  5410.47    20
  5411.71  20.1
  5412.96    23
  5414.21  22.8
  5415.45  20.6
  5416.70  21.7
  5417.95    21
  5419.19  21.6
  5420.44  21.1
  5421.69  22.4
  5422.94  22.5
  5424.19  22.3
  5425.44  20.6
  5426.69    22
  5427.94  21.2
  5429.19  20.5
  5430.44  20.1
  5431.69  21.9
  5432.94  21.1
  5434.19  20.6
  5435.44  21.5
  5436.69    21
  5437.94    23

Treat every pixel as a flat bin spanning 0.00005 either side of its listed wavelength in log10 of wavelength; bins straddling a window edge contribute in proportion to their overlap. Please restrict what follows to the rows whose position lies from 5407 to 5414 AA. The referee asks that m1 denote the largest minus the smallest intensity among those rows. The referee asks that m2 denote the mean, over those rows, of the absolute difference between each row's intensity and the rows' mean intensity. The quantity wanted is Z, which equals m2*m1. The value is 3.6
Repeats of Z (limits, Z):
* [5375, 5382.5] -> 2.4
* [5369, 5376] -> 2.5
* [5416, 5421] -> 0.2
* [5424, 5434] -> 1.4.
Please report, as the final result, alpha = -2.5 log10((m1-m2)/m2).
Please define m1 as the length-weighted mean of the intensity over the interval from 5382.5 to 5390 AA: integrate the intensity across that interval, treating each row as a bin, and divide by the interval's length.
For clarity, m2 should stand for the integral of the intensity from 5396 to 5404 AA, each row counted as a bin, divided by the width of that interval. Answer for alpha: 4.9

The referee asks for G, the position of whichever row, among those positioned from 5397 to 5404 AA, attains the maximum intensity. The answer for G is 5401.75 AA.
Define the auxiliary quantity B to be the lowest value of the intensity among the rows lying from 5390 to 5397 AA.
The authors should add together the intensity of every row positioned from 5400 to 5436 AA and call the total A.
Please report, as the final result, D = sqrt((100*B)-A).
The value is 37.1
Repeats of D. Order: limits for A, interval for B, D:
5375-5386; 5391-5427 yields 41.2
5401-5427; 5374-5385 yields 40.1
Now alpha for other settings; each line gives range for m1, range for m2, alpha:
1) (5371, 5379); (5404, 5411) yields 3.2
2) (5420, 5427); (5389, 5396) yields 5.4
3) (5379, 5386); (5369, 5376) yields 3.0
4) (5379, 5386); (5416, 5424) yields 4.4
